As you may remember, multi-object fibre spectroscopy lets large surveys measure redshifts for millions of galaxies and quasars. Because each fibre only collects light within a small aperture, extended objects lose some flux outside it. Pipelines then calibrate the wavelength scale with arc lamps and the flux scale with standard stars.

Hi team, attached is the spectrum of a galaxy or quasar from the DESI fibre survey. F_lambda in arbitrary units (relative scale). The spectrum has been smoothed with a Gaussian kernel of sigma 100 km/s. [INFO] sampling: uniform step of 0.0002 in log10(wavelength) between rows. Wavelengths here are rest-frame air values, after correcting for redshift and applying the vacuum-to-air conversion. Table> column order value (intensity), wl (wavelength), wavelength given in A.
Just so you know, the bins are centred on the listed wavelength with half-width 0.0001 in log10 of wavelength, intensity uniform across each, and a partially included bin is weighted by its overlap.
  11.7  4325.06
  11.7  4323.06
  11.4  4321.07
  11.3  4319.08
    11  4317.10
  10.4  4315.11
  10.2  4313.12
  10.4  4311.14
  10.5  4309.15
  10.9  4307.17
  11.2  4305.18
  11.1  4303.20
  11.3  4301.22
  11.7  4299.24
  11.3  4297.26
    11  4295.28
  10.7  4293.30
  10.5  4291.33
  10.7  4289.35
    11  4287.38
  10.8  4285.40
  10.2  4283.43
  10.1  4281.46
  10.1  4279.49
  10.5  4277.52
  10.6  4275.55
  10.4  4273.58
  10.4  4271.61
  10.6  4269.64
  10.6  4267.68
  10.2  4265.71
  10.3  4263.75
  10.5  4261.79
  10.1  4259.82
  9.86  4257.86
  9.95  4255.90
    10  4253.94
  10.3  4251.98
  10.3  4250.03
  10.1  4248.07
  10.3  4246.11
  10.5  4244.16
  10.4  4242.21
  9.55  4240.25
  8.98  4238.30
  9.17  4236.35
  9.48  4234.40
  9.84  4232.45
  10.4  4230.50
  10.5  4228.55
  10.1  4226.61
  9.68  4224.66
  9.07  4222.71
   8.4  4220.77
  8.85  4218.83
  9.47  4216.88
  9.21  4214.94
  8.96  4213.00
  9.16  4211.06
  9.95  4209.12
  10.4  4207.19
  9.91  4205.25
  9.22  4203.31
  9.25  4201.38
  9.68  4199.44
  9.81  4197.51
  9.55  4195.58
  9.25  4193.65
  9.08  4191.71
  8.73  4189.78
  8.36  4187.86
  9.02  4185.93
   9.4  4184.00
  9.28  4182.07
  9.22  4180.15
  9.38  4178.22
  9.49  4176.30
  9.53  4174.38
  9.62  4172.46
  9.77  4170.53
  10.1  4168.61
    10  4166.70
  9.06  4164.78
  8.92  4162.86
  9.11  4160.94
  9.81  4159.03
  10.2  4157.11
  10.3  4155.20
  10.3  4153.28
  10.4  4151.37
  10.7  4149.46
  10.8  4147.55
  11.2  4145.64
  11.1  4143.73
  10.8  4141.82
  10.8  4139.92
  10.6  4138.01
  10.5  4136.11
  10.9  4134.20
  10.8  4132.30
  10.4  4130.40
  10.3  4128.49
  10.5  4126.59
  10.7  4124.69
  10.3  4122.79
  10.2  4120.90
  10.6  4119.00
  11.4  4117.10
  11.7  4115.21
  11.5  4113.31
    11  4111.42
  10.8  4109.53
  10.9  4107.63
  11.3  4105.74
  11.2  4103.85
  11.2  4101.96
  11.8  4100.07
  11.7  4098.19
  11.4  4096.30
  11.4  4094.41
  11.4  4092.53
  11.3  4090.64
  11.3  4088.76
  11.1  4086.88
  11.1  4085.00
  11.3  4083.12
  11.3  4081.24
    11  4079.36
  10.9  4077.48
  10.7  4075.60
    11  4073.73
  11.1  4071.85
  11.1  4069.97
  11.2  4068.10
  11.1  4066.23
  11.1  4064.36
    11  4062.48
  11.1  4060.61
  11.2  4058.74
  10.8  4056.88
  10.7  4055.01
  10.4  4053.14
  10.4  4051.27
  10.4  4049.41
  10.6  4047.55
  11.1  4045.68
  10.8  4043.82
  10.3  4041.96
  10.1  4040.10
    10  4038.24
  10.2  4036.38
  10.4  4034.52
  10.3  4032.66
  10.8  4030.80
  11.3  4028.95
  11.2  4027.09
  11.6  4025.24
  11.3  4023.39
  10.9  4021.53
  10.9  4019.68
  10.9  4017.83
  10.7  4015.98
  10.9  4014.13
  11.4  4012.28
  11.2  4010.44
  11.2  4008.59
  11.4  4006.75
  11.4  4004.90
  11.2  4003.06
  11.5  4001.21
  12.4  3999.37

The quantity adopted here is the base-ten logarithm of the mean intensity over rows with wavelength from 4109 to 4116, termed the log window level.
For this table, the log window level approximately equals 1.05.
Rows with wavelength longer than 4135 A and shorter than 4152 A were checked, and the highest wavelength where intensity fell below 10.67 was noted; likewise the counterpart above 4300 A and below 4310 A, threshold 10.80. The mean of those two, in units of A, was 4230.3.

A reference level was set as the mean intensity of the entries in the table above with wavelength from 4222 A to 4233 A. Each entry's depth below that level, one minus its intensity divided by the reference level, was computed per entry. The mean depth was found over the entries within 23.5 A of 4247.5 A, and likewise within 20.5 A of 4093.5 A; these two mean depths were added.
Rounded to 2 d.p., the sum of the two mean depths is -0.14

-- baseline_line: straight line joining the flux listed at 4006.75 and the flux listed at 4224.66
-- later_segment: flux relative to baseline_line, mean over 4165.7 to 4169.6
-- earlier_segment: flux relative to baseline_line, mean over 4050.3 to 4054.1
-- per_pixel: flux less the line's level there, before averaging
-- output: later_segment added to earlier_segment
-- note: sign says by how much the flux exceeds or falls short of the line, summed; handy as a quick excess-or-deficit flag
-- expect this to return -0.7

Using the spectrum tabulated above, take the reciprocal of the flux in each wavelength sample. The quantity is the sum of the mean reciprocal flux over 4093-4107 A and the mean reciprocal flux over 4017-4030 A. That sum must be 0.177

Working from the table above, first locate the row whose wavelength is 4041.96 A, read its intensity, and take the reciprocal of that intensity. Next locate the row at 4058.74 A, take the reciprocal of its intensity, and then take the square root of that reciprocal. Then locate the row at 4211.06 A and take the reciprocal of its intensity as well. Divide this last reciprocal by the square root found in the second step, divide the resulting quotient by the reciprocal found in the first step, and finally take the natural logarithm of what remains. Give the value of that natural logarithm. 1.33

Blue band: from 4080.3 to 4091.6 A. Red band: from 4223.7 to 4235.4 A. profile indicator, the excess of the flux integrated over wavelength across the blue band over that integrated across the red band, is 10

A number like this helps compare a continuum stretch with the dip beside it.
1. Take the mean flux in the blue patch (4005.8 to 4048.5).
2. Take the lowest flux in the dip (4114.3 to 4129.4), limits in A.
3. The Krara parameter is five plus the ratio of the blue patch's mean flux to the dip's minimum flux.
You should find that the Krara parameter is 6.06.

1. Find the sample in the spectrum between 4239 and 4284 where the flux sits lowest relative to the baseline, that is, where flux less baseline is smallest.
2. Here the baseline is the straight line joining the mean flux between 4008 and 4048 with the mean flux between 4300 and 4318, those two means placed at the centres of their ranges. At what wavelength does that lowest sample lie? 4240.25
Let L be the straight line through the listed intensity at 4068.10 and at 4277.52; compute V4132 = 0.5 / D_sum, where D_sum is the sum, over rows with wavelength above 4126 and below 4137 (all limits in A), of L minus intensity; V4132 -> 0.20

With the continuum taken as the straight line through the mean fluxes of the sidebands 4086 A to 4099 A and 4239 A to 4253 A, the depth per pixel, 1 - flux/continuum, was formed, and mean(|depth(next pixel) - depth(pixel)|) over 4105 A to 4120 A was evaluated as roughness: 0.0317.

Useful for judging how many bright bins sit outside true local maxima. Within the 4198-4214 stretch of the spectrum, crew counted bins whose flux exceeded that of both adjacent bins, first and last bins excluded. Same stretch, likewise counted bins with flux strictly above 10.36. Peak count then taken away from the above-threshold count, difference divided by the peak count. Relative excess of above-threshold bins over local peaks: 0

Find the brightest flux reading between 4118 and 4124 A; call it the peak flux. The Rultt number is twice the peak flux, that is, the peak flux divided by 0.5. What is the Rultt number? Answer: 21.2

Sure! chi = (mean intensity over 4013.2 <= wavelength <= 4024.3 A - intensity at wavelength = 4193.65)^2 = 2.8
